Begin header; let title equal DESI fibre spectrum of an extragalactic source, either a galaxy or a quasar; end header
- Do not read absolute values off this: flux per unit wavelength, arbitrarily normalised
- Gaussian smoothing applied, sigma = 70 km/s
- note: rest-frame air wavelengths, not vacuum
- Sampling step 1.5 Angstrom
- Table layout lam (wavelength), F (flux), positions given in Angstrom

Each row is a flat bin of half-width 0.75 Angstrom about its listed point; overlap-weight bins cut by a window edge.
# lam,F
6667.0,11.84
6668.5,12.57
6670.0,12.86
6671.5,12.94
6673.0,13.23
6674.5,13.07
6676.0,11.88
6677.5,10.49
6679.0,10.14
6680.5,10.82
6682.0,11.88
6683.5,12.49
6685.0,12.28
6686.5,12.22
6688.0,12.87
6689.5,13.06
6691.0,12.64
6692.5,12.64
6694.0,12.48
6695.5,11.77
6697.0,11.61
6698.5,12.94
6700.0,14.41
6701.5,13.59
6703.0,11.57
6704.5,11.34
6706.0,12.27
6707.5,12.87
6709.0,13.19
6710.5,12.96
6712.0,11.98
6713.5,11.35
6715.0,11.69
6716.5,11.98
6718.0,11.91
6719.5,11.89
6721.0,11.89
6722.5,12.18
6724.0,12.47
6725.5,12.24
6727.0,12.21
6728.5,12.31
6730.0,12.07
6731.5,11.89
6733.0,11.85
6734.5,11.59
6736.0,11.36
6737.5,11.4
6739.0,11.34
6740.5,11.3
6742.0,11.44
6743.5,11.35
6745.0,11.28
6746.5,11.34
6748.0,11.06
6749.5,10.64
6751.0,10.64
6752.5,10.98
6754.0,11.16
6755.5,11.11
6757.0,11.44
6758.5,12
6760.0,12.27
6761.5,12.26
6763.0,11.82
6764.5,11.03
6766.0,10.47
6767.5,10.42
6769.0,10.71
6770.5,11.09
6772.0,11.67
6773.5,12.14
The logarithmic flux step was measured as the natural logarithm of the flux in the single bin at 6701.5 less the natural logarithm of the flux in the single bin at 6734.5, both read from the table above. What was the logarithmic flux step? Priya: 0.16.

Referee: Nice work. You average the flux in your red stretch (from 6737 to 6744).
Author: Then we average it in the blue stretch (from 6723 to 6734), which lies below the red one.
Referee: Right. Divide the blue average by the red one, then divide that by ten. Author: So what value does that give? 0.107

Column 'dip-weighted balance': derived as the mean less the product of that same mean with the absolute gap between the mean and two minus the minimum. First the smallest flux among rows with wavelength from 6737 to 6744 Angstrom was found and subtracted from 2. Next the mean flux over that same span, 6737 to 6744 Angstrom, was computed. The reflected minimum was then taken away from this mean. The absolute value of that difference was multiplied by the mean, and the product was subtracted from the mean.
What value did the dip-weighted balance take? -224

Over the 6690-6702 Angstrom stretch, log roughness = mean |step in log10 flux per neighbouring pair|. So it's 0.022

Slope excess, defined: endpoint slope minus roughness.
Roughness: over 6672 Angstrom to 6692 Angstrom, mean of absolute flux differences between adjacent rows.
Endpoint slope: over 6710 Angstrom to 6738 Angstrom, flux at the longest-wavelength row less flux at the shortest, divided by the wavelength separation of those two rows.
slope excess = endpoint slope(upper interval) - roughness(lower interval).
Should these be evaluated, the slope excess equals -0.64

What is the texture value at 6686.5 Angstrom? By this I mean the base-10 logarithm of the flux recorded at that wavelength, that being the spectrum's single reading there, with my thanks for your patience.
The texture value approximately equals 1.09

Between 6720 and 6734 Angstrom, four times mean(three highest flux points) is 49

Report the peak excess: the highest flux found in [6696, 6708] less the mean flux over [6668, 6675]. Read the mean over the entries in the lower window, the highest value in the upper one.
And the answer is 1.5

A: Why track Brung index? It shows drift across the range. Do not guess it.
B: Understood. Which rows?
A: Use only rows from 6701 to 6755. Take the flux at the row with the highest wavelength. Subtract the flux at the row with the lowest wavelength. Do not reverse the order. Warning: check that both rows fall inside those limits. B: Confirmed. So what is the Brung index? -2.4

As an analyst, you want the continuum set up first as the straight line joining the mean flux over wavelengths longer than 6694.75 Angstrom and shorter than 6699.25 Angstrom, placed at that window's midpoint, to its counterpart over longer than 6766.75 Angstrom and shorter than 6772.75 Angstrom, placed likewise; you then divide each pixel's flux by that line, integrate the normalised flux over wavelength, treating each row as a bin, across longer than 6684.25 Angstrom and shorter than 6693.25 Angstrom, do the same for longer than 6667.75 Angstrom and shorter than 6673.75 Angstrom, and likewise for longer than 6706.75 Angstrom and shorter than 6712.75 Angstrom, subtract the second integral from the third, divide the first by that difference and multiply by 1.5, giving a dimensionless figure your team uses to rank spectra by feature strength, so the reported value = 58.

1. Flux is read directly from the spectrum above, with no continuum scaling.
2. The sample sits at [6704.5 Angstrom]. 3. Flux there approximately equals 11.34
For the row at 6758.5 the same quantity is 12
